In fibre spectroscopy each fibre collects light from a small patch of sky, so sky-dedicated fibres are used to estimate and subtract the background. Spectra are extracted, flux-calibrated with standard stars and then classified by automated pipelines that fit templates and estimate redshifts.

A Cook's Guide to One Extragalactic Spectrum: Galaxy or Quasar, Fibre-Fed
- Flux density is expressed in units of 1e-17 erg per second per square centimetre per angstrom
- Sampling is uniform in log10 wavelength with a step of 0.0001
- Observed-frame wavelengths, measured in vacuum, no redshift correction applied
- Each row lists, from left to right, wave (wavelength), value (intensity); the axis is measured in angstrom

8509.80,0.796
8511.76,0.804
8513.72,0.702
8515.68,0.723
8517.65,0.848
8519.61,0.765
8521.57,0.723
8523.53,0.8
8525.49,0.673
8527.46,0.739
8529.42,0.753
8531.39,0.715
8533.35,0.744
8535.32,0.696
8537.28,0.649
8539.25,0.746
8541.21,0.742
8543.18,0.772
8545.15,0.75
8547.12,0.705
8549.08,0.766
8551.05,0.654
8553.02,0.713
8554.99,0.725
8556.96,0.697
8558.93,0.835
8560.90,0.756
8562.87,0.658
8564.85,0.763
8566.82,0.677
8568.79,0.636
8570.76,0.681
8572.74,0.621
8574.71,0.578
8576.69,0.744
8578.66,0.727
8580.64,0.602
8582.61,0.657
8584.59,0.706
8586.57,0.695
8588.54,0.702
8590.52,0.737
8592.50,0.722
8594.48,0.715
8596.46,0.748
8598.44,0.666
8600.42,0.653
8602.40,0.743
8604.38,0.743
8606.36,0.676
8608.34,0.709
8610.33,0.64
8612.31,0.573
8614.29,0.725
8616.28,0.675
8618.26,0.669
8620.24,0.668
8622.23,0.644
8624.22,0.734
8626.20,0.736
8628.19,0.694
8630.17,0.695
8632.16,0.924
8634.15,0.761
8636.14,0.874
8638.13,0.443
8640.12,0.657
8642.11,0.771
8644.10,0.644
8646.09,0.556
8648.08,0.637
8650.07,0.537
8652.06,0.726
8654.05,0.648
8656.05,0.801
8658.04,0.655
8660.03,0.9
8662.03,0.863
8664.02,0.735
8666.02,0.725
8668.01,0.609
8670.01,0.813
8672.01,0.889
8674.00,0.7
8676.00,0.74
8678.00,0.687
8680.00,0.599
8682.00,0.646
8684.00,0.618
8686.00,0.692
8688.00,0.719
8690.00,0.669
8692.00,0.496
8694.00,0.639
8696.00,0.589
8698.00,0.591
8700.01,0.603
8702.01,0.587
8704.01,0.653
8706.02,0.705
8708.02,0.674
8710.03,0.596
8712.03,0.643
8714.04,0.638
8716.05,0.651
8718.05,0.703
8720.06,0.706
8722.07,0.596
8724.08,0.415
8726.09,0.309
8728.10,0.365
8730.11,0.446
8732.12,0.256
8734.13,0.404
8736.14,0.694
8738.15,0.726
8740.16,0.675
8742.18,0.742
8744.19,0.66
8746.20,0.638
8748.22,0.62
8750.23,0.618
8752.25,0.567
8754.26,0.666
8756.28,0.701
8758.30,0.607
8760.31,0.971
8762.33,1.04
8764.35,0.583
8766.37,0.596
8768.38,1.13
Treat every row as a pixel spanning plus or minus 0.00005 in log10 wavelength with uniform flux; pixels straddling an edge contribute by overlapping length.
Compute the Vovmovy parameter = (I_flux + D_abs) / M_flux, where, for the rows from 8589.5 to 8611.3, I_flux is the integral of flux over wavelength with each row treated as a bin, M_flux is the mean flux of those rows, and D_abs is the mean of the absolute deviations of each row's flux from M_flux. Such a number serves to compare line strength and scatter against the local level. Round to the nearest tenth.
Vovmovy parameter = 21.8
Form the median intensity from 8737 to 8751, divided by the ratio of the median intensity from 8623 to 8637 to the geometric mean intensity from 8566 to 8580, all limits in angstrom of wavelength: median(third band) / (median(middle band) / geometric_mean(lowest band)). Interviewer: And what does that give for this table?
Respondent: 0.60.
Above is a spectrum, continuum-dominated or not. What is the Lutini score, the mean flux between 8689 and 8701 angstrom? 0.598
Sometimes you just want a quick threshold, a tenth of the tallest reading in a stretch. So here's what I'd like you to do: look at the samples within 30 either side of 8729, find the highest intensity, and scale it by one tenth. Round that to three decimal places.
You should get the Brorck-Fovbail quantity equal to 0.074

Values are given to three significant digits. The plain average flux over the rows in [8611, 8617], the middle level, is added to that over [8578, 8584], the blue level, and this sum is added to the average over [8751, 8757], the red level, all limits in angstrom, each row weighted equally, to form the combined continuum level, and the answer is 1.96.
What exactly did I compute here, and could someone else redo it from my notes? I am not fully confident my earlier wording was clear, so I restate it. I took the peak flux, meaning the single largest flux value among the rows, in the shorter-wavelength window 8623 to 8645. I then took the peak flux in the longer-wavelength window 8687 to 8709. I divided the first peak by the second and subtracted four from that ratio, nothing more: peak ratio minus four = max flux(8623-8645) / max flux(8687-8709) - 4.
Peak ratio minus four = -2.71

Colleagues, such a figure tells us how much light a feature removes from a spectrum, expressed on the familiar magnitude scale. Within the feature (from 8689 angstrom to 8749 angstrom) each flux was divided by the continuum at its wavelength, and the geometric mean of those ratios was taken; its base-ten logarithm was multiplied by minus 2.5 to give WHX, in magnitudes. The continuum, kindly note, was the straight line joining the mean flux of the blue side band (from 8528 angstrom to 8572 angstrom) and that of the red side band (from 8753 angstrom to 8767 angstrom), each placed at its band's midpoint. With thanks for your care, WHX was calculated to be 0.27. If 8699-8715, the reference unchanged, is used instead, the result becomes 0.15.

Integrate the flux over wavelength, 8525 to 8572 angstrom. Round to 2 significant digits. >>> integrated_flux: 34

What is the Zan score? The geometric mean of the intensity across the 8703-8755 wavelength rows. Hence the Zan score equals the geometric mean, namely 0.572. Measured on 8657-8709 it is 0.678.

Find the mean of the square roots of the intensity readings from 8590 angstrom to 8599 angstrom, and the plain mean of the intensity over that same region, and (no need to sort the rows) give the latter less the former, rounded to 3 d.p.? -0.129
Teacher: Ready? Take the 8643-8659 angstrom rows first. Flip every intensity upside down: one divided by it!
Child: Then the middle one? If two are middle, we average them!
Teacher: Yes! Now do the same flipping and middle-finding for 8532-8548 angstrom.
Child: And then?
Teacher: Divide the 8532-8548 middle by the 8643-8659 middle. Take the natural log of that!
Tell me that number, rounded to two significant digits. -0.14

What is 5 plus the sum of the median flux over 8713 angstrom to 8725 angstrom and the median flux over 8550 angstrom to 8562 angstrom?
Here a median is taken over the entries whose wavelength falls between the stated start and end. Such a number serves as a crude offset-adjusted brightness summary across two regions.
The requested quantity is 6.36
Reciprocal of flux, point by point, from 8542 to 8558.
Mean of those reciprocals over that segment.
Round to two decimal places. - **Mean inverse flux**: 1.39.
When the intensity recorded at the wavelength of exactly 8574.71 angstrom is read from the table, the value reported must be 0.578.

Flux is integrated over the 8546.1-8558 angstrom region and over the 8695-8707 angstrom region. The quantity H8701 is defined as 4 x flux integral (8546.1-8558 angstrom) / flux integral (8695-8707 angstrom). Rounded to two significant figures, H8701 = 4.5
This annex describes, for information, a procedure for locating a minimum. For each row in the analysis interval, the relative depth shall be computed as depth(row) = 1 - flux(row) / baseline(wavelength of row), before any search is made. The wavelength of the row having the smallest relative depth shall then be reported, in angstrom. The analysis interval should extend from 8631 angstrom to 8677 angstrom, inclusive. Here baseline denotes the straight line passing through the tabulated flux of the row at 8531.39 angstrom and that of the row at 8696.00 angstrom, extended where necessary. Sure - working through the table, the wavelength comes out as 8672.01 angstrom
